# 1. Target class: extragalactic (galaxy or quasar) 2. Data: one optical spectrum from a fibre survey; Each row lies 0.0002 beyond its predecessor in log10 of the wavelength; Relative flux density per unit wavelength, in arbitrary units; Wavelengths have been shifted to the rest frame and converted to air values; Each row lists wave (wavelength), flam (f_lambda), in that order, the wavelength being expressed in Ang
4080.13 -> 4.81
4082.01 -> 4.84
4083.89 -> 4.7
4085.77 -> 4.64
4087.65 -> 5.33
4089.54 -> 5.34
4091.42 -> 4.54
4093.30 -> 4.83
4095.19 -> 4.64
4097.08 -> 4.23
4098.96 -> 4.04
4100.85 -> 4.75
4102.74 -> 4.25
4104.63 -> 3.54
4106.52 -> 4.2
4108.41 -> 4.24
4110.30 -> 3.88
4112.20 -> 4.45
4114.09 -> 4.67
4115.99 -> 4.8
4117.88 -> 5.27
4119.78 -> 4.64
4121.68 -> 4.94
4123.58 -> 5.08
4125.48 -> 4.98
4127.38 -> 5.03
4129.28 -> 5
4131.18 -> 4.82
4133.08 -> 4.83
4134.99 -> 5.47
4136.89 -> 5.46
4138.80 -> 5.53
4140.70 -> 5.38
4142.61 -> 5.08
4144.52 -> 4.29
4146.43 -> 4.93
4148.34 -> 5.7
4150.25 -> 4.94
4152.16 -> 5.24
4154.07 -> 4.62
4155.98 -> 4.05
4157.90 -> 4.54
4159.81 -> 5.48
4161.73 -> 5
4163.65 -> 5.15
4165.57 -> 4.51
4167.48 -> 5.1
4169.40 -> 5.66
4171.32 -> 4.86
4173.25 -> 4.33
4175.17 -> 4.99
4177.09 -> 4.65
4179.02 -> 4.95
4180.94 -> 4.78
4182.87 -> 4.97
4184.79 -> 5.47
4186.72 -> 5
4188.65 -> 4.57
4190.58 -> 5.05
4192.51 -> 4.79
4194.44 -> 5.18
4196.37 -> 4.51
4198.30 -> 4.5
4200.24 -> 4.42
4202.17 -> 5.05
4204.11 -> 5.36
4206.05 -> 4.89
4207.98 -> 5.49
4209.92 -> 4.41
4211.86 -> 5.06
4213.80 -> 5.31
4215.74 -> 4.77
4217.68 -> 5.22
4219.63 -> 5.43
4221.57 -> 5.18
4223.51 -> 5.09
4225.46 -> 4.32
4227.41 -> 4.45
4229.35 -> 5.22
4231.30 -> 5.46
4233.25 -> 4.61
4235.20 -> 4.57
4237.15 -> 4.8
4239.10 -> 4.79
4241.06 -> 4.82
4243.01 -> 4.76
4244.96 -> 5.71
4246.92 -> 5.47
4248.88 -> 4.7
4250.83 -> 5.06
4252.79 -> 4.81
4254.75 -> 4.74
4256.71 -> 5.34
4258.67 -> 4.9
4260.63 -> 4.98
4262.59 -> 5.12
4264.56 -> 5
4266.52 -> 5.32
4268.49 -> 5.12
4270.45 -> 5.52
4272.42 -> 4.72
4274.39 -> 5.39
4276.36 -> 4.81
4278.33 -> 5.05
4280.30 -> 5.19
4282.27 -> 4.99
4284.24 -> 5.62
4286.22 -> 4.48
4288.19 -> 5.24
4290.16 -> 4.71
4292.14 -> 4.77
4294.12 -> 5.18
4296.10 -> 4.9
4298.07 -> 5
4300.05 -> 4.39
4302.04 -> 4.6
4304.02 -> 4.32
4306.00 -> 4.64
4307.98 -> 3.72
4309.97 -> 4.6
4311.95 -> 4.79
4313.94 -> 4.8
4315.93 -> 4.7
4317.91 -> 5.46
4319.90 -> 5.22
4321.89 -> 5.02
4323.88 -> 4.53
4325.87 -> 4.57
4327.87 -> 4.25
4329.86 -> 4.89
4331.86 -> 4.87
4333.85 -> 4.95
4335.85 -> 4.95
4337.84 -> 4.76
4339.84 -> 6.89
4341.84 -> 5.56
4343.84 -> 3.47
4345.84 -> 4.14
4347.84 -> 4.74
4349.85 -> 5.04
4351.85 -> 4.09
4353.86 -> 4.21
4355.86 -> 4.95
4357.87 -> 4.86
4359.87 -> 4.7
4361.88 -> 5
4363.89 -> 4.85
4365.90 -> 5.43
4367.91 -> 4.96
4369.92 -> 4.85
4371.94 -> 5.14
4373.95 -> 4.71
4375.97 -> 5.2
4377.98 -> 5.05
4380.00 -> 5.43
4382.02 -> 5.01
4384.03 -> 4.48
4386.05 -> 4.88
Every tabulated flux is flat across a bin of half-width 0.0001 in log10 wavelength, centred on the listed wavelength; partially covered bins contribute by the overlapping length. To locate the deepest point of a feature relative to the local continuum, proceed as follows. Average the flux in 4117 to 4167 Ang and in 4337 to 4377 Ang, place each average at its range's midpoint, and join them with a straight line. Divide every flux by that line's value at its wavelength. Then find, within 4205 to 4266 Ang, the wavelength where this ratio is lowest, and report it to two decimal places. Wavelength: 4225.46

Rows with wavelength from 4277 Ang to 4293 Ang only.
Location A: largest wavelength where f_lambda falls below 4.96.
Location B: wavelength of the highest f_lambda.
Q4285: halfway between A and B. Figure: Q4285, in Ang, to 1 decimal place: 4288.2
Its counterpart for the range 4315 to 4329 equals 4322.9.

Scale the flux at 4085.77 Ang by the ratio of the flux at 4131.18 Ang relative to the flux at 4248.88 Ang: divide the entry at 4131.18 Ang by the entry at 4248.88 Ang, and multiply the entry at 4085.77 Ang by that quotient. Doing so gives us 4.76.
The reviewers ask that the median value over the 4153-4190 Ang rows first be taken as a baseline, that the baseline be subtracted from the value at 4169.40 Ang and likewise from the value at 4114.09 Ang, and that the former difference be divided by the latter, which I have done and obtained -2.5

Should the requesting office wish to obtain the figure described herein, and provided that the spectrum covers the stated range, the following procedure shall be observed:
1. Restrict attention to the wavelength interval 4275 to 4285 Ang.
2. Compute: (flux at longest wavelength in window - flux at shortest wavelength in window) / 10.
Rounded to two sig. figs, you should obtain 0.081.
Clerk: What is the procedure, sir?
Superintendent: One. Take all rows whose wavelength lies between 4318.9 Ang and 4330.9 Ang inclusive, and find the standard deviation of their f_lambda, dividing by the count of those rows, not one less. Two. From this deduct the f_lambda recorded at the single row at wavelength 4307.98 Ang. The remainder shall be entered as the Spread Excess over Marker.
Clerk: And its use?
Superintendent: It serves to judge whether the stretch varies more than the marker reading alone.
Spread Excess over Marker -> -3.4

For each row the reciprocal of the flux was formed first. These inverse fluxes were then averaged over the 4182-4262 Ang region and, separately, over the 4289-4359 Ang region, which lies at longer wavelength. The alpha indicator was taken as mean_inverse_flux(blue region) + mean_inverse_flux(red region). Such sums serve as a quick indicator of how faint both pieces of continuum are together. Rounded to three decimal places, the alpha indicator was 0.416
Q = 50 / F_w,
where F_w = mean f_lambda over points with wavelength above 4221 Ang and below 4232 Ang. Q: 10.1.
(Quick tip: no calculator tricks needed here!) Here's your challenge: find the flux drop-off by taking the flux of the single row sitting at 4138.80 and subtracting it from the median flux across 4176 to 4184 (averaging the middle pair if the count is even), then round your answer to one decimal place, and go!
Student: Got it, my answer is -0.7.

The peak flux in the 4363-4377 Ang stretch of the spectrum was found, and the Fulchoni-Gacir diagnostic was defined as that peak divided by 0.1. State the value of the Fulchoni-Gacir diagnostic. 54.3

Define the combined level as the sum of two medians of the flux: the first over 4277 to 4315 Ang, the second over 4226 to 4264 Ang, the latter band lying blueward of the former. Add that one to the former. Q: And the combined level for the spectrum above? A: 9.6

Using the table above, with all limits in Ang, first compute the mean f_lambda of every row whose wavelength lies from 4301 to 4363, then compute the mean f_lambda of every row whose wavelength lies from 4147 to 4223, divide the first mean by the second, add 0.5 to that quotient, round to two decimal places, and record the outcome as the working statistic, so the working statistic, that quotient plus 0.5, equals 1.46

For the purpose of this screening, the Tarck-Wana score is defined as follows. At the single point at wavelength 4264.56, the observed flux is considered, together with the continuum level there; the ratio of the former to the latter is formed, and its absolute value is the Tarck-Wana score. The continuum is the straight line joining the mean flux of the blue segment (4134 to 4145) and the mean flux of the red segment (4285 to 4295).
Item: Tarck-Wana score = 1.01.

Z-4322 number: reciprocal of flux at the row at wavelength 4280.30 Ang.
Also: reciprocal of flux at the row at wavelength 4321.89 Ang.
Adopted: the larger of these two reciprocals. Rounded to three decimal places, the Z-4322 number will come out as 0.199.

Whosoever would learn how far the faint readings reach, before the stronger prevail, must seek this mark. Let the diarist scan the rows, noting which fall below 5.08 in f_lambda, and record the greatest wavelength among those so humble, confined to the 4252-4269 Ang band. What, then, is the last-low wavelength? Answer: 4264.56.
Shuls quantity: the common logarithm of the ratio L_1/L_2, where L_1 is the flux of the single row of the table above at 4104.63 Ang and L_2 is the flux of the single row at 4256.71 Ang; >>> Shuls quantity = -0.18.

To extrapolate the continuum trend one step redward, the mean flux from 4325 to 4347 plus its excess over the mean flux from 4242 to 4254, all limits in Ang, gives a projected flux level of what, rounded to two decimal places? 4.61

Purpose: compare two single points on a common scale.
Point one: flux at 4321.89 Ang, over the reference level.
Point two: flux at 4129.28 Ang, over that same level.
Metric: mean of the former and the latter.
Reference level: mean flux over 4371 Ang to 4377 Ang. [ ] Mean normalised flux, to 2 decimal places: 1.00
